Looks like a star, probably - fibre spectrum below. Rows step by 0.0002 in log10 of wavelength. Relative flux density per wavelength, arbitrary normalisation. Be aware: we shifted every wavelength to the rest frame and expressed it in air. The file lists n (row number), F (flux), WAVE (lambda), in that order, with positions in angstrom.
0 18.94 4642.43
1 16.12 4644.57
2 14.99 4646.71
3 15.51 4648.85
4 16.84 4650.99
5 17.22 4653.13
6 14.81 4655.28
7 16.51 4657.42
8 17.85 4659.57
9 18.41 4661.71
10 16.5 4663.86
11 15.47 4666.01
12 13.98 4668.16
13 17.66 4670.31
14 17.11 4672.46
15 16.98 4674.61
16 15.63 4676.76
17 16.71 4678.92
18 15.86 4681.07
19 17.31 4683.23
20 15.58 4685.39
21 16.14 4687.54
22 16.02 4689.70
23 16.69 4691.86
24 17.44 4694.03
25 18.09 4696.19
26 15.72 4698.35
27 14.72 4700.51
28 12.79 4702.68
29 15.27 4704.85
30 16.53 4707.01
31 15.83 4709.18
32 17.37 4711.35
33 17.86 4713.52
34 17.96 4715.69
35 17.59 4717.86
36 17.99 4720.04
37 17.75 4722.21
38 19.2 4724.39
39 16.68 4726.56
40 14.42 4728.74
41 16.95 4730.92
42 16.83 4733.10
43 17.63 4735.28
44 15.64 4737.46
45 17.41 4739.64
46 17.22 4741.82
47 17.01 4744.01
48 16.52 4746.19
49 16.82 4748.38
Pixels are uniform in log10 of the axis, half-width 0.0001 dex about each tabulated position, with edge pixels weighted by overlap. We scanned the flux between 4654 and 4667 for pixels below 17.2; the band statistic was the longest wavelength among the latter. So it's 4666.01 angstrom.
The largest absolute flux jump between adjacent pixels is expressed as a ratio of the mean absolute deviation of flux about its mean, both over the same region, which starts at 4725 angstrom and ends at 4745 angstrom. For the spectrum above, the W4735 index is 3.5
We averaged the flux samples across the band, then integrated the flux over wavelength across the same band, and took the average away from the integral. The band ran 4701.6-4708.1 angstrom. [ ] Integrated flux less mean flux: 82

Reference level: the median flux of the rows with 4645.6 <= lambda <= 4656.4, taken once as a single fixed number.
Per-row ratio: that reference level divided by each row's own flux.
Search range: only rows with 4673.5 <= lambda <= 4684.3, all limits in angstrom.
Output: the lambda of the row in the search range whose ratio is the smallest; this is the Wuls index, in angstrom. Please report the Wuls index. 4683.23 angstrom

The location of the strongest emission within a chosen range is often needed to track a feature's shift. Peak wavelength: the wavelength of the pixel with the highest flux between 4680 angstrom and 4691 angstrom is 4683.23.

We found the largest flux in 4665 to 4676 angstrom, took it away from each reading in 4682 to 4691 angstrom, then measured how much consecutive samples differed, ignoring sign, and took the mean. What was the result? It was 0.80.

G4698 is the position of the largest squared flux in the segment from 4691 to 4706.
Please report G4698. 4696.19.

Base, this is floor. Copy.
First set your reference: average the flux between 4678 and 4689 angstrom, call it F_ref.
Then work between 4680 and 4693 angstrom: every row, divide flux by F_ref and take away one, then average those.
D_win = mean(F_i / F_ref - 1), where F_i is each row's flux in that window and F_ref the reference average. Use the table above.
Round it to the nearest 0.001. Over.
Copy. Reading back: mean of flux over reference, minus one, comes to -0.003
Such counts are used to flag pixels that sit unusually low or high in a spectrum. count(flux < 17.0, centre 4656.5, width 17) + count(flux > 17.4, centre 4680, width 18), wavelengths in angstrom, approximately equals 5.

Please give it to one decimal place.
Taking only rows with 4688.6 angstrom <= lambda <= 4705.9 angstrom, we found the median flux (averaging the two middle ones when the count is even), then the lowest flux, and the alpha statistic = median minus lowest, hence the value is 3.1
